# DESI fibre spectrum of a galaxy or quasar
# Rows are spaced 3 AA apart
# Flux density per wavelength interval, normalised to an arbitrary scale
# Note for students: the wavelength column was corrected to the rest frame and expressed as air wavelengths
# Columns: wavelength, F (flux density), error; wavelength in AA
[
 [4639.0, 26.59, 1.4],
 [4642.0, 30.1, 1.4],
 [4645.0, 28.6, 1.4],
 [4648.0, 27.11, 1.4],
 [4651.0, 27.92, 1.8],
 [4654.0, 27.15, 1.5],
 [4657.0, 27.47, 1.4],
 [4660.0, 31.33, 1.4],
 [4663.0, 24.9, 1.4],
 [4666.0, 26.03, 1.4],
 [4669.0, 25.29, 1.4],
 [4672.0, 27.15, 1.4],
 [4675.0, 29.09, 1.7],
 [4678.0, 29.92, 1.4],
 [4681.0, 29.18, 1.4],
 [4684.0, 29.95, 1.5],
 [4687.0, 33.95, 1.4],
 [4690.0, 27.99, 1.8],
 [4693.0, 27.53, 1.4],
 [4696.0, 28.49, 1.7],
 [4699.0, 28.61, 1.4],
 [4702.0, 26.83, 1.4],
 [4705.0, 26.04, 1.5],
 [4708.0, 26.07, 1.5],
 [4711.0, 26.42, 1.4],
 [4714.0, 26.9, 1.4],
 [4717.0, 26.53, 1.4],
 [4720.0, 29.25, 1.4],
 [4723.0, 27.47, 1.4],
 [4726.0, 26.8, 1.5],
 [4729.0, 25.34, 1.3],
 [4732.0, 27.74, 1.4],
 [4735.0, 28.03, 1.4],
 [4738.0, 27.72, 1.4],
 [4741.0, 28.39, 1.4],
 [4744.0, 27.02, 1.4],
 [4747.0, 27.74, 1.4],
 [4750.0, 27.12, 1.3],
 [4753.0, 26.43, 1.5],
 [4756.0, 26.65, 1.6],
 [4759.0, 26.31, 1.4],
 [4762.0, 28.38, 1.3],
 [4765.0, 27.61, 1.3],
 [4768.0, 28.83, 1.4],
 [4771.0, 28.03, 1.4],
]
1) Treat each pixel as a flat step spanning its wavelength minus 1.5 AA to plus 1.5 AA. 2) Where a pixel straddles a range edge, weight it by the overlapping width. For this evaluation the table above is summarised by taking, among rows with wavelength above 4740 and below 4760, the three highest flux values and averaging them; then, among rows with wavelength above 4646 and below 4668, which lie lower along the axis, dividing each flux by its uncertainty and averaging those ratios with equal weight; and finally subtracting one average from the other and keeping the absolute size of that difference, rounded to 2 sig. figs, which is 9.0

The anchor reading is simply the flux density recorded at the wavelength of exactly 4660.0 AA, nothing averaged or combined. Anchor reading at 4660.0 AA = 31.33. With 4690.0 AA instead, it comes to 27.99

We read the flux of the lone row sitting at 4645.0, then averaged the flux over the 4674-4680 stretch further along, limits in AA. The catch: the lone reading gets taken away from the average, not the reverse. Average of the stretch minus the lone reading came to 0.9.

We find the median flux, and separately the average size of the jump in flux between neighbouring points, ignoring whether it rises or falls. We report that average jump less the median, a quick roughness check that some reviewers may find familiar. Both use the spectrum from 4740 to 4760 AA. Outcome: -26.4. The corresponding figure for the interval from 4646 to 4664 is -24.9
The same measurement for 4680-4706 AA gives -26.6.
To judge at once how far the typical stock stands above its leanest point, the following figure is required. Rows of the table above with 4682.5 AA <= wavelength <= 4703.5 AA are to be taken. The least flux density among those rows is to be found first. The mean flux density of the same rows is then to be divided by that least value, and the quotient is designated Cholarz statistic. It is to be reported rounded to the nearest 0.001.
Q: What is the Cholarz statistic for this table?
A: 1.083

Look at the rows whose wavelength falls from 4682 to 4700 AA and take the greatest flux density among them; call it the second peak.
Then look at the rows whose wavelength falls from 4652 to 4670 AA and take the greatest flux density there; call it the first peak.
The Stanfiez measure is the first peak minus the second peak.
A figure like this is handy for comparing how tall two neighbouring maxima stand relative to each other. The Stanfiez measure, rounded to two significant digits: -2.6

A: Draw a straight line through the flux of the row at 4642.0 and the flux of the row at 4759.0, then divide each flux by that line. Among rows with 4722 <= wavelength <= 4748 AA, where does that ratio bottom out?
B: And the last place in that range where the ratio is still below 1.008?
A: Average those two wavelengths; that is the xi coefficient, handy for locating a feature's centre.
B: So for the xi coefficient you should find 4729.0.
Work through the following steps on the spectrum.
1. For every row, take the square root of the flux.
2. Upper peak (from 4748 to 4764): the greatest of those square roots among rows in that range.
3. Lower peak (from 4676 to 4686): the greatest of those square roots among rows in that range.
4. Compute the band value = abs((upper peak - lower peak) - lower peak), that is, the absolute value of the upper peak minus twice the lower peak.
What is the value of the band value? 5.62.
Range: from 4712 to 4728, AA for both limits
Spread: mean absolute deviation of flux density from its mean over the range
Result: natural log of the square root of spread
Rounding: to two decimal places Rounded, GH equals -0.13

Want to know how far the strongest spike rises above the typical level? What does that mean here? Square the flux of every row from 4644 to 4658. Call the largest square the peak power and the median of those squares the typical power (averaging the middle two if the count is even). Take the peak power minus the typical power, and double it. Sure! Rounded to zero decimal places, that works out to 127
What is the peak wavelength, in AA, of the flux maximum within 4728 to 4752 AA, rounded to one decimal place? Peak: 4741.0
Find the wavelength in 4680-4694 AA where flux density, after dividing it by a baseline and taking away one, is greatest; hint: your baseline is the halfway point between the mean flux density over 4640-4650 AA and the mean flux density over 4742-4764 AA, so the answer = 4687.0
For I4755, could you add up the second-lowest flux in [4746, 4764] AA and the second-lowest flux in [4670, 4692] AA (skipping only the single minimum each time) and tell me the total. 54.4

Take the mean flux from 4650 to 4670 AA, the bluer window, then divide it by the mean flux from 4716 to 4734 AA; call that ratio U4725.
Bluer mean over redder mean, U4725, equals 1.00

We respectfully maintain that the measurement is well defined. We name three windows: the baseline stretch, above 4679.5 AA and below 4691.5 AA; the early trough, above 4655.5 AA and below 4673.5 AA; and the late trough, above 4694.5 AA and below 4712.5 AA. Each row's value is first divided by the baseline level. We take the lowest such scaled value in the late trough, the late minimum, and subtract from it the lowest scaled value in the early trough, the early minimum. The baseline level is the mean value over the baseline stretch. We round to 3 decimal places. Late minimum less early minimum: 0.038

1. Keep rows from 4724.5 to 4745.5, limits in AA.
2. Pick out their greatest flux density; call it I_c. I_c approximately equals 28.39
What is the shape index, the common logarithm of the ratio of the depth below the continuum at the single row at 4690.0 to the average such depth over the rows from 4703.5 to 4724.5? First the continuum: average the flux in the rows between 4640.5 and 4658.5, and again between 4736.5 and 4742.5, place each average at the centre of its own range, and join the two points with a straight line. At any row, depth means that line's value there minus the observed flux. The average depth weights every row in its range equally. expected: -1.2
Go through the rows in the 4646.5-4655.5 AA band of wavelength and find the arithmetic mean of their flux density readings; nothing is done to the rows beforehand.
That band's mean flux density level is 27.4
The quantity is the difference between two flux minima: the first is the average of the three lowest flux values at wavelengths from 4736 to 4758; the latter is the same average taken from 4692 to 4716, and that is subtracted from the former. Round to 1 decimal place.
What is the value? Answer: 0.5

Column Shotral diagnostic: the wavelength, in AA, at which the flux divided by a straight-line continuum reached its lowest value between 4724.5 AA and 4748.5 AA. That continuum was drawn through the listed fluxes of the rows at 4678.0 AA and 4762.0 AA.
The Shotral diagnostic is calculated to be 4729.0 AA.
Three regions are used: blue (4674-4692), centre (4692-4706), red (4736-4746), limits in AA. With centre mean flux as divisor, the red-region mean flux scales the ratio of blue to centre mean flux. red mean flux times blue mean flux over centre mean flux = 30.2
